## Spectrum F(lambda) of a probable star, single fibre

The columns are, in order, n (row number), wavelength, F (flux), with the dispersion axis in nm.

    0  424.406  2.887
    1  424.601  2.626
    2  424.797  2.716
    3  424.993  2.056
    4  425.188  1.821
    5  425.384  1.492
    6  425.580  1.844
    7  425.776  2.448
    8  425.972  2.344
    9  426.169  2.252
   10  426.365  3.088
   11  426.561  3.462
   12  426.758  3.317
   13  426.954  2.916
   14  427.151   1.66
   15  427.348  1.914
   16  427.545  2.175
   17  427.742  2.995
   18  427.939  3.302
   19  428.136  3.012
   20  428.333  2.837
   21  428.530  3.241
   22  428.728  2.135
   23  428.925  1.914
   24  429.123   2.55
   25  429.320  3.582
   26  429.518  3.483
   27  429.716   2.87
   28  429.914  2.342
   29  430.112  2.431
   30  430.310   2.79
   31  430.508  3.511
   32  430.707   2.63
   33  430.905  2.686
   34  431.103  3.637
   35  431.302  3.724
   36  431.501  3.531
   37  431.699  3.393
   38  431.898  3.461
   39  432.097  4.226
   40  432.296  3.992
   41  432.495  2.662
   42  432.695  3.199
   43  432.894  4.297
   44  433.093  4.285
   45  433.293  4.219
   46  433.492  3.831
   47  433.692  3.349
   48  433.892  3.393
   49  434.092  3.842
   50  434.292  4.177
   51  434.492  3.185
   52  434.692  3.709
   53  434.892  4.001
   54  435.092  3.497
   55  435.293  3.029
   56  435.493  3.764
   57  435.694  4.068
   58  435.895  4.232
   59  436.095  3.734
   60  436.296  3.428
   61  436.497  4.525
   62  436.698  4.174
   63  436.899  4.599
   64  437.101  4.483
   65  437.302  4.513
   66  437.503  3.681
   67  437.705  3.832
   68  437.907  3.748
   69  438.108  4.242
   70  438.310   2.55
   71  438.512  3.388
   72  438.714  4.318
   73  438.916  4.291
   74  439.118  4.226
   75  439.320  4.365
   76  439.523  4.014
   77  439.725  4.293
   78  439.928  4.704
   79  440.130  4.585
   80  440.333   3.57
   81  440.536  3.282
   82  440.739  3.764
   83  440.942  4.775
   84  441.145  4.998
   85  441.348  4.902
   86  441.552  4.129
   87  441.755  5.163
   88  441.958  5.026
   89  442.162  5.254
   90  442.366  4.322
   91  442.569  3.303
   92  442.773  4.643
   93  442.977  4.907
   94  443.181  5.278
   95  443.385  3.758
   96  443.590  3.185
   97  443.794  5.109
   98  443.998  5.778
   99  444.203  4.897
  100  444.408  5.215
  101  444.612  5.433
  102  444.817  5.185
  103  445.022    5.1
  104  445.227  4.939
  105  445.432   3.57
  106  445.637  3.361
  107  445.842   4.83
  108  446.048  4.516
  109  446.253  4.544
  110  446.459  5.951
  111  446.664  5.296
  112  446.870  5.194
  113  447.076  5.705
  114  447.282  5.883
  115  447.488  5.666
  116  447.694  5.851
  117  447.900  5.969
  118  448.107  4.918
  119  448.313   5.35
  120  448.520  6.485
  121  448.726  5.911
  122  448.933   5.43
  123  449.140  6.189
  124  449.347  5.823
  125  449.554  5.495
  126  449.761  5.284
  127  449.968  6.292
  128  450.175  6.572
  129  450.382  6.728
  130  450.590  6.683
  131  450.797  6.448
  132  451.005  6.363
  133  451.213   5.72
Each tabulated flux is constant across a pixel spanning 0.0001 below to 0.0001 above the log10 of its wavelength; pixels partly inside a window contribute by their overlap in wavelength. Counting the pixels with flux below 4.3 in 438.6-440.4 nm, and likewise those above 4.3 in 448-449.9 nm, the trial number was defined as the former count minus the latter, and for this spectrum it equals -4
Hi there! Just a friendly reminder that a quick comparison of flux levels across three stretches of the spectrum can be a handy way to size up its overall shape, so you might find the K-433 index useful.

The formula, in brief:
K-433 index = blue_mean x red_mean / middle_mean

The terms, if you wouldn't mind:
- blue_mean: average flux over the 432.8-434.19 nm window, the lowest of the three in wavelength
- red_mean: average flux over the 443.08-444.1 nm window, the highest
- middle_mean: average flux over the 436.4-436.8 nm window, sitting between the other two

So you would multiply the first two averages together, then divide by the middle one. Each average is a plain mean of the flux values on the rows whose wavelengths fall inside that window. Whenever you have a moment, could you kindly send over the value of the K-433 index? 4.1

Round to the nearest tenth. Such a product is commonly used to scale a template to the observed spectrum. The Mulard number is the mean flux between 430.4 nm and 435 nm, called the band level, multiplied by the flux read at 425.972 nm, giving 8.5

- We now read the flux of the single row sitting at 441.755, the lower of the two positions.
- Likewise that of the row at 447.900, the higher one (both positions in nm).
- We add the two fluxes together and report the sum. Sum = 11.1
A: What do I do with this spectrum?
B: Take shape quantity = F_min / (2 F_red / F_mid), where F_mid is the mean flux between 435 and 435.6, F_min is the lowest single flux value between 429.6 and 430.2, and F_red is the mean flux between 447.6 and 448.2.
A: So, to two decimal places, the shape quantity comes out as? 0.72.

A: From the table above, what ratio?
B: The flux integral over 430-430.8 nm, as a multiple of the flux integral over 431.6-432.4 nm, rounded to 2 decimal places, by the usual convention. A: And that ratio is 0.75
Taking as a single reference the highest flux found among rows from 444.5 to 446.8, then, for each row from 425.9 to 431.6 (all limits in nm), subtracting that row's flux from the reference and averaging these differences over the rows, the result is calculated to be 3.1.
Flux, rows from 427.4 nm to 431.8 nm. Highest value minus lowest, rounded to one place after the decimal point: 1.8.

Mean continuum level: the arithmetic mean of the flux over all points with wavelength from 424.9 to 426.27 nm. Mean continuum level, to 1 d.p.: 2.0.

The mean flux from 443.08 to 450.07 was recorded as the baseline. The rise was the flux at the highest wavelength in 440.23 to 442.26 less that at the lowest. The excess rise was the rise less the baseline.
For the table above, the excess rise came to -3.53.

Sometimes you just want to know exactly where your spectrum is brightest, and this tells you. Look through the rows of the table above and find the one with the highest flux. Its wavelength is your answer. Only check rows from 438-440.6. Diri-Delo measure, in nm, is 439.928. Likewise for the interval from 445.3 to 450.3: 450.175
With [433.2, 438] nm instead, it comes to 436.899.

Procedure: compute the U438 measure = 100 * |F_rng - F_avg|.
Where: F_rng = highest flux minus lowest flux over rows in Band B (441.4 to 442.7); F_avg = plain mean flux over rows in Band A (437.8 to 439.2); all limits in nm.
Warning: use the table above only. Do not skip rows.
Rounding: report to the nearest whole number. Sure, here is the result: 187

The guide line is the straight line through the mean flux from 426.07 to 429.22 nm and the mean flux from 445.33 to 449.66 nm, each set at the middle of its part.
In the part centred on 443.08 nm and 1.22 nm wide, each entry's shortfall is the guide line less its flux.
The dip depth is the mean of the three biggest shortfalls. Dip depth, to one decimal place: 1.3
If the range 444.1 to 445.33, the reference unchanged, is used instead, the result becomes 0.0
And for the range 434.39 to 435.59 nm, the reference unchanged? 0.4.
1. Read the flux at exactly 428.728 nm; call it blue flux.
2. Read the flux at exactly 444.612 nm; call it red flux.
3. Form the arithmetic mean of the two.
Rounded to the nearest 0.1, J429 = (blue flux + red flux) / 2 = 3.8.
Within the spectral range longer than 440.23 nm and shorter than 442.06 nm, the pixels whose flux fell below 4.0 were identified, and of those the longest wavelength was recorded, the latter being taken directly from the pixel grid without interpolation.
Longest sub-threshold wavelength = 440.739 nm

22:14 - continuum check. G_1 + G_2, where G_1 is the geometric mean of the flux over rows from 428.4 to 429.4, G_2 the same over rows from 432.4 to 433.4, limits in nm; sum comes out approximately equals 6.3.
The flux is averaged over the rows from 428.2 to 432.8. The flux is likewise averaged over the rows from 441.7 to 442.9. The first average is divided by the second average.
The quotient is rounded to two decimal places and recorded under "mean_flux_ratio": 0.67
